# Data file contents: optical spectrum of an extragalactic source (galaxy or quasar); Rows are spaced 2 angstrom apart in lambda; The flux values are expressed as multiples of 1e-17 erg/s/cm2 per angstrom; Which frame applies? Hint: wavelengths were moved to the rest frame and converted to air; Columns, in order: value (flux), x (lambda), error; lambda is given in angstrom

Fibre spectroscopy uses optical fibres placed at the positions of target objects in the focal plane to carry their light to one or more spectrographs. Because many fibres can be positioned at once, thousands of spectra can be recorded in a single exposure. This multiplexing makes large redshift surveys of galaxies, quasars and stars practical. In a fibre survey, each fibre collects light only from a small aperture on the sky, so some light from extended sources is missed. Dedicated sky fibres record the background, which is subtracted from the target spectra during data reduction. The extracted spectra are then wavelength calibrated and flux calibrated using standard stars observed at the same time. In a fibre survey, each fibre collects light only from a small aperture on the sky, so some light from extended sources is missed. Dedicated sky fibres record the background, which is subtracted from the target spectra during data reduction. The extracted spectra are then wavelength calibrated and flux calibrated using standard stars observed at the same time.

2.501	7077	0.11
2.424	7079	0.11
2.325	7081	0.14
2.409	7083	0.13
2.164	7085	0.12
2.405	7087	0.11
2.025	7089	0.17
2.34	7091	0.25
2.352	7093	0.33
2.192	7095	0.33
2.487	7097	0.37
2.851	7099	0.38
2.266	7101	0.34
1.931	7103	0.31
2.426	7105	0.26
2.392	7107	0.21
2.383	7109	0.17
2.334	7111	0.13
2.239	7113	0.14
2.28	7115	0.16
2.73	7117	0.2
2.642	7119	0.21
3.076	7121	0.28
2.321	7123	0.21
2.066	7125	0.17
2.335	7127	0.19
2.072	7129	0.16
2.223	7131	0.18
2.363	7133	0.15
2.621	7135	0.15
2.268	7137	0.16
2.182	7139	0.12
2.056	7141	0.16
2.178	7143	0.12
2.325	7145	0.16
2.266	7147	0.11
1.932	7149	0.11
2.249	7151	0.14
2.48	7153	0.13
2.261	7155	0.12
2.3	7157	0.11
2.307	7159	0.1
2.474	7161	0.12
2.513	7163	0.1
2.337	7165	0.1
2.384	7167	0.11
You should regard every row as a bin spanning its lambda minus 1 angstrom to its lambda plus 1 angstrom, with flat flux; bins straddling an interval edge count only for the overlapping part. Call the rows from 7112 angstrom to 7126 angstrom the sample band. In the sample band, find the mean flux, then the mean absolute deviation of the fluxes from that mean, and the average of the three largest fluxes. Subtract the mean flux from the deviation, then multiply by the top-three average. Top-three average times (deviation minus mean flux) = -6.17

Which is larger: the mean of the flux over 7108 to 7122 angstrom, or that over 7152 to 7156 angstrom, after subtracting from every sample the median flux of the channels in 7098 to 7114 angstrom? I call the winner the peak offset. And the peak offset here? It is 0.17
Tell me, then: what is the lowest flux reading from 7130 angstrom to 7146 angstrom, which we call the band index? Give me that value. 2.056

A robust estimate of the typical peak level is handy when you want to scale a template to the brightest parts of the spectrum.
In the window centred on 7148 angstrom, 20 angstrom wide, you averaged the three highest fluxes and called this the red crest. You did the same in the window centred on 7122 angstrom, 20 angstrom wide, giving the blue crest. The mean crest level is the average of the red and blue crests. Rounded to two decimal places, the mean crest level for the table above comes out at 2.59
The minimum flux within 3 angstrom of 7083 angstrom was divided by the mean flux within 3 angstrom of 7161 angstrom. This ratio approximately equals 0.89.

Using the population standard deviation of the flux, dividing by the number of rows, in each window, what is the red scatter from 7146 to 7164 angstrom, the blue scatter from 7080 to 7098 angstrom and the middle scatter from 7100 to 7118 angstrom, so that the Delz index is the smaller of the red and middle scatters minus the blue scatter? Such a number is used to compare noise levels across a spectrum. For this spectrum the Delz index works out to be 0.029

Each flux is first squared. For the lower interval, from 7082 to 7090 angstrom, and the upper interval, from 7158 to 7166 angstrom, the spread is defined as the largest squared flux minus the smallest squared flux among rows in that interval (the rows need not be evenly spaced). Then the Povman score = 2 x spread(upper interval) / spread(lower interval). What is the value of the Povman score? 1.2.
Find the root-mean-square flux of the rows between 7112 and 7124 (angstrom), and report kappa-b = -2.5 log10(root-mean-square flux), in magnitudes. -1.02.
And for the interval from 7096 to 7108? -0.95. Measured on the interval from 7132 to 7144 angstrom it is -0.90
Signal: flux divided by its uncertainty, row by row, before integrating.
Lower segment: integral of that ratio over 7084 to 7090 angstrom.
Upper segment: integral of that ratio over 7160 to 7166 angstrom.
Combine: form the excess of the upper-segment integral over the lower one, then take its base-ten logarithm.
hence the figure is 1.5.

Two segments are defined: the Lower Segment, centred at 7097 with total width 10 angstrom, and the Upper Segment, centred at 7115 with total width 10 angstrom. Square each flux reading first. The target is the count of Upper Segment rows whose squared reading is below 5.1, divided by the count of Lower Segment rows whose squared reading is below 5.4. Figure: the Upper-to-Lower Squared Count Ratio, 0.50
